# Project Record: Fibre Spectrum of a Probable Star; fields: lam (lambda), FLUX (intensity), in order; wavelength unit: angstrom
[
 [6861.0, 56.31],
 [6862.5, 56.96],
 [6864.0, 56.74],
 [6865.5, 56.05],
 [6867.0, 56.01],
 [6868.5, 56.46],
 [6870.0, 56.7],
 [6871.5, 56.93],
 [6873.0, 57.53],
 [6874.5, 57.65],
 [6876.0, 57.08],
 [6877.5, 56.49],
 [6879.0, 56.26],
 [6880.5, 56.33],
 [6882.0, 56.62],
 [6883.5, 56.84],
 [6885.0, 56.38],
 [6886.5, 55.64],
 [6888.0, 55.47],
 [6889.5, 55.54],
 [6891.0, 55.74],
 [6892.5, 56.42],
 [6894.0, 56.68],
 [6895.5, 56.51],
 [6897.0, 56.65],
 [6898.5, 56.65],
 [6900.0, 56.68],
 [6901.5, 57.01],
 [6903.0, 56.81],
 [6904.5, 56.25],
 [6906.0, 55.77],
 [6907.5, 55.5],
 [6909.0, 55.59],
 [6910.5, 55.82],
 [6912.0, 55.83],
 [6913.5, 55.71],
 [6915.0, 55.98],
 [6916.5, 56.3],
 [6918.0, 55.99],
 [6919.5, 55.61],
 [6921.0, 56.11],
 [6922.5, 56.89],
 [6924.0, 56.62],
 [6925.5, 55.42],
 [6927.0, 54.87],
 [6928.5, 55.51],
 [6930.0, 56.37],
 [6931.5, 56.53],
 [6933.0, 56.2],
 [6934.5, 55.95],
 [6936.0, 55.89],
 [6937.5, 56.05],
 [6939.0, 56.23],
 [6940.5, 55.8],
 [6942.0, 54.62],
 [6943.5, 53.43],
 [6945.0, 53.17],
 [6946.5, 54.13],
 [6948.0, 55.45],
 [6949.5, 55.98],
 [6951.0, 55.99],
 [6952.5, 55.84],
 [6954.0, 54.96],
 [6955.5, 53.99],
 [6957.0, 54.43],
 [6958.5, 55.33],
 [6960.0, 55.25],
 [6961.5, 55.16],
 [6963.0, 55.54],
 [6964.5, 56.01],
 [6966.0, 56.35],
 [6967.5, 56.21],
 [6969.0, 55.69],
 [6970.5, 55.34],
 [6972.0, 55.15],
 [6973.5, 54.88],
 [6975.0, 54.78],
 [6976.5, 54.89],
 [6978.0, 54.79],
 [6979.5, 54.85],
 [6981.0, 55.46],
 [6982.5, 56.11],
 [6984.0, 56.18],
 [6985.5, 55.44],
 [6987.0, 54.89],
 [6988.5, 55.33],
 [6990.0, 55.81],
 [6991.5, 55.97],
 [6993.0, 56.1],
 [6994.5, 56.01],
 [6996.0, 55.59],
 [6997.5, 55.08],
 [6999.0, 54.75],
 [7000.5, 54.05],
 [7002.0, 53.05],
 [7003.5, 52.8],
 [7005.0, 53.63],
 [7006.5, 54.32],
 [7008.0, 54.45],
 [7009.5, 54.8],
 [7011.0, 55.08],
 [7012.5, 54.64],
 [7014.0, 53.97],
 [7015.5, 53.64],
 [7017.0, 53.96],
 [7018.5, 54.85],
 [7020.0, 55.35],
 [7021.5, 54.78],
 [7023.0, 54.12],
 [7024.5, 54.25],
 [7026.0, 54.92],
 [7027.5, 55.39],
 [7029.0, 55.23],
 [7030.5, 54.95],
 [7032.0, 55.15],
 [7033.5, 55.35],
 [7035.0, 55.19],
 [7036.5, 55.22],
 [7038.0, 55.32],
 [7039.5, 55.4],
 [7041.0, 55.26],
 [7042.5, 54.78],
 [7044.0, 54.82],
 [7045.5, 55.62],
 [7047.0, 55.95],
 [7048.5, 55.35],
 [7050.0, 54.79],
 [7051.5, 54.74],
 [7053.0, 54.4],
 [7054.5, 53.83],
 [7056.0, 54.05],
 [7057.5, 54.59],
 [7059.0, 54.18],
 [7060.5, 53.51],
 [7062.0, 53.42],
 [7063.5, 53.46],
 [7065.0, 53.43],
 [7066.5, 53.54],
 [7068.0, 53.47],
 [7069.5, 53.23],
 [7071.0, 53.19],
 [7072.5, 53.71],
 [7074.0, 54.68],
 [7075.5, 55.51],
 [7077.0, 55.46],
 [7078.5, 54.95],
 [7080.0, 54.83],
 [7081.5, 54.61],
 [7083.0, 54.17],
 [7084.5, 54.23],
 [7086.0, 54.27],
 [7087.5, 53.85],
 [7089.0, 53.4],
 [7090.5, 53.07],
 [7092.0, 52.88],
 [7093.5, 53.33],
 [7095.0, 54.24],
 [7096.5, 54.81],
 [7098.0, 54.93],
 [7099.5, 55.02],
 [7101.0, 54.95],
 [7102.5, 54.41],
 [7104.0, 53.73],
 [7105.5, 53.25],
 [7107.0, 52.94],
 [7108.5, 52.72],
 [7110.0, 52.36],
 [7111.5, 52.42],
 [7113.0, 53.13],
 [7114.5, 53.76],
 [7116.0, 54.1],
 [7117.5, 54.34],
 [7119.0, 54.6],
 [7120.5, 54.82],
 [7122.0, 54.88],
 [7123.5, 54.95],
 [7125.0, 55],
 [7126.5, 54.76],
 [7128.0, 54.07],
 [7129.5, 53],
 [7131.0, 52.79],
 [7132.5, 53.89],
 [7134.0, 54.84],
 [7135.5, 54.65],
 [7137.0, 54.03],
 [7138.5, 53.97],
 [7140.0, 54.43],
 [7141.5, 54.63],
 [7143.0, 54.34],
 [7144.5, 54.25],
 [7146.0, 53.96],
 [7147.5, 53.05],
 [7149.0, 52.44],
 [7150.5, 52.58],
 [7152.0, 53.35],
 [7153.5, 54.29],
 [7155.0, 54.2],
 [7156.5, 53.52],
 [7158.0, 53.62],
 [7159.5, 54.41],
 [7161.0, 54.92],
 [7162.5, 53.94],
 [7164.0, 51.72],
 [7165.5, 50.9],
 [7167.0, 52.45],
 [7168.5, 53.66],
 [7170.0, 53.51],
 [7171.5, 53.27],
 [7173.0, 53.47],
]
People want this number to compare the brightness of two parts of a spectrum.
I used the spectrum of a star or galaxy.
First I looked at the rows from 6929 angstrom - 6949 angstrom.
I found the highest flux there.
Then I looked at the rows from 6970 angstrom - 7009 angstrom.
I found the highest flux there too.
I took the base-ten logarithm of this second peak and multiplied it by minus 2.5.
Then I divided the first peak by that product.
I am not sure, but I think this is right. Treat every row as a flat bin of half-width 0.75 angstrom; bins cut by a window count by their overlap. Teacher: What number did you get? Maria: -12.9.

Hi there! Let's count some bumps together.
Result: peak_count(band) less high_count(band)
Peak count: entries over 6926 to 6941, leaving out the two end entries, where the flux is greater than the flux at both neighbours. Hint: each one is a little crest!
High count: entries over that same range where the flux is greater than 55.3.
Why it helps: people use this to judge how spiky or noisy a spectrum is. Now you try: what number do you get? -7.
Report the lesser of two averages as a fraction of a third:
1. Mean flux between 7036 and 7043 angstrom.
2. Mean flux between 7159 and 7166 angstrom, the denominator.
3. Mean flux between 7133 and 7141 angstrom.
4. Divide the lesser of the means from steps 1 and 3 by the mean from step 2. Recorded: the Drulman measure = 1.02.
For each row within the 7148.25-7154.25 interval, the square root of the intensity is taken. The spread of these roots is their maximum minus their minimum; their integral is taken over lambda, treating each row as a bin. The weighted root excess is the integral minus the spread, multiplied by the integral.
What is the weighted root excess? 1908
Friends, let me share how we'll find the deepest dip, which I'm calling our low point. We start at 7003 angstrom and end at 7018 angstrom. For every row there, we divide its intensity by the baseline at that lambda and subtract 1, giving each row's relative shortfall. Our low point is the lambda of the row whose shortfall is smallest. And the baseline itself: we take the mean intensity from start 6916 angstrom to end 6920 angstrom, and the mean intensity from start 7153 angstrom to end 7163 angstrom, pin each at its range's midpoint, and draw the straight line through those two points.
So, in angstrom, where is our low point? 7003.5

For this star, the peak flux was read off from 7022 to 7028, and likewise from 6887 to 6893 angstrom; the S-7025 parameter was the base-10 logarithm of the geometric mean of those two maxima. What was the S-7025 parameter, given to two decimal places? 1.75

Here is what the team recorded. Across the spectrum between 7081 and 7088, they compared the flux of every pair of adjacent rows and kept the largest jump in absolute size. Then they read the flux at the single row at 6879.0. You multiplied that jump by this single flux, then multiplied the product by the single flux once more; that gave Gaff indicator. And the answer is 1393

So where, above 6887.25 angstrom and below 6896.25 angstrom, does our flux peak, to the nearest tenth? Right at 6894.0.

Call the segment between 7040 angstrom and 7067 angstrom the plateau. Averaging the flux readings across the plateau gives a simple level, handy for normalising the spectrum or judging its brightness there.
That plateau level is 54.4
